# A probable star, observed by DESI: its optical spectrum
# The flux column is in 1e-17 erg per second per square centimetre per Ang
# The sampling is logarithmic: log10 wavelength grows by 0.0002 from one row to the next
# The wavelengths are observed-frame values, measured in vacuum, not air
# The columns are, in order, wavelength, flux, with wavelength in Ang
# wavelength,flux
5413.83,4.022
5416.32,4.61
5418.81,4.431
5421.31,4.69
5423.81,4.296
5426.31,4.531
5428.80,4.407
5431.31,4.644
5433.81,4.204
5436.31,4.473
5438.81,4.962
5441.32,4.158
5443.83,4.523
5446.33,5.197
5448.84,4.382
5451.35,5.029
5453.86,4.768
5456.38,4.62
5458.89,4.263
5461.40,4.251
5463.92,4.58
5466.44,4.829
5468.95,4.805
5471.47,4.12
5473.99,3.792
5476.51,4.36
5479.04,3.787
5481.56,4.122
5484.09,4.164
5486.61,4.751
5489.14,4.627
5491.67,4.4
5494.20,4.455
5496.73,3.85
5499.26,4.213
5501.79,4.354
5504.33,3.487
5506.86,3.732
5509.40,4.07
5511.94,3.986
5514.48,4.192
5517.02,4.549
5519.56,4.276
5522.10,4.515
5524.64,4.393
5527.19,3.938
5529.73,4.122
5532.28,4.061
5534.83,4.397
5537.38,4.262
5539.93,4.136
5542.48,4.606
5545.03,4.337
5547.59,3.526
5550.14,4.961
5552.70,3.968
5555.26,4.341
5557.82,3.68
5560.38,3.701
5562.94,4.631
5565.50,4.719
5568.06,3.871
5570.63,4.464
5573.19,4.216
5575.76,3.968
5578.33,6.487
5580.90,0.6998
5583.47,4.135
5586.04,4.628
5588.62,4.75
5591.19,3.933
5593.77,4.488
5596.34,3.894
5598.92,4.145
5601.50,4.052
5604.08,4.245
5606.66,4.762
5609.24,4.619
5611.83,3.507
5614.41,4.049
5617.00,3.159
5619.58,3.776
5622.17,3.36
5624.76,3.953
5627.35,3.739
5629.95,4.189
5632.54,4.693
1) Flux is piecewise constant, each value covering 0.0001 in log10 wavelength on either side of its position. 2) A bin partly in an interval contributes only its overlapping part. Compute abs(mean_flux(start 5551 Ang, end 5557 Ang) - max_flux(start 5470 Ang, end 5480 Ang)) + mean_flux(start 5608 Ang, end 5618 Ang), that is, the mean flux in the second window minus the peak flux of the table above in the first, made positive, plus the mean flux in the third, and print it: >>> 4.0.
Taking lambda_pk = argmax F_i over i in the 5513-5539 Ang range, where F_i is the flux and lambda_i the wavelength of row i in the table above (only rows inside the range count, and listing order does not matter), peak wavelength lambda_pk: 5517.02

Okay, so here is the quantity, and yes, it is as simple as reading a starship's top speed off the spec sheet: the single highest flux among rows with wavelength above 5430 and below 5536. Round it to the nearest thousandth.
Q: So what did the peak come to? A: 5.197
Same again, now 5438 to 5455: 5.197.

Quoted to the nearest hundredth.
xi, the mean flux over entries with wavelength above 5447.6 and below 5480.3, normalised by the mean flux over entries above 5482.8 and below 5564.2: 1.05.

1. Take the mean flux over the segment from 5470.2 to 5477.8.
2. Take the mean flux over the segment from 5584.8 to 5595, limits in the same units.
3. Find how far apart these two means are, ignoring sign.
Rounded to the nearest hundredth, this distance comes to 0.36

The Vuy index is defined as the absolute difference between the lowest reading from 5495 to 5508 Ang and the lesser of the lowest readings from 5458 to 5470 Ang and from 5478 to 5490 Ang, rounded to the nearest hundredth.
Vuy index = 0.30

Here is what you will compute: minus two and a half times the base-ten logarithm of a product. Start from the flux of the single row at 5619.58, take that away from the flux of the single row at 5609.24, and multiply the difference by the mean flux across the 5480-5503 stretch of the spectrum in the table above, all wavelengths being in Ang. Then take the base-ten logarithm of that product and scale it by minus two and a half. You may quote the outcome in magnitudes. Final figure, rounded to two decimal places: -1.40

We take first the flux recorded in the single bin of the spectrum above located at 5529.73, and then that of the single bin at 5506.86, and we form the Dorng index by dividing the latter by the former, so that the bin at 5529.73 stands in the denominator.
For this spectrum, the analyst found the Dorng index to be 0.91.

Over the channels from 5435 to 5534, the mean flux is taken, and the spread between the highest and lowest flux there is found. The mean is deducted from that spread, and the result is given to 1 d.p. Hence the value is -2.6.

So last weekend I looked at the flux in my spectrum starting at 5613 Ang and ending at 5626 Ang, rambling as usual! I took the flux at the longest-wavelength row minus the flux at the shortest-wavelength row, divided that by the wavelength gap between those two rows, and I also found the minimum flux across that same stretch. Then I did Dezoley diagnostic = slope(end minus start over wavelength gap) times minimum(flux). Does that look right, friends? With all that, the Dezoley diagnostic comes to -0.03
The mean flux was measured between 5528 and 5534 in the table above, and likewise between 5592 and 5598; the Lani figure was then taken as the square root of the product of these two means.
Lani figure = 4.14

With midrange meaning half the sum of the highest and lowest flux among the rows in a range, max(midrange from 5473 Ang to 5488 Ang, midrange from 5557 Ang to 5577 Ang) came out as 4.27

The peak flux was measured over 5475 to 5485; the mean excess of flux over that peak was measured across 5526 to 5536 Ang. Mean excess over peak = -0.2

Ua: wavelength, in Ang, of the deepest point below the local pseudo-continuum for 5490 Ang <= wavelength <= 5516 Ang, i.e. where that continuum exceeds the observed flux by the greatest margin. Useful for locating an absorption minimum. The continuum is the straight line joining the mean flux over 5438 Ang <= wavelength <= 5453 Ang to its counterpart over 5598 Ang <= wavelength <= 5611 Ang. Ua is 5504.33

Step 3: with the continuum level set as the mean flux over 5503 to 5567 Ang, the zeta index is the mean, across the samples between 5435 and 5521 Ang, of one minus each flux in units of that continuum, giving -0.04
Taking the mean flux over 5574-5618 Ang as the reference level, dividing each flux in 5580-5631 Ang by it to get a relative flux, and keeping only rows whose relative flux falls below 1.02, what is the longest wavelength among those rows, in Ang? 5627.35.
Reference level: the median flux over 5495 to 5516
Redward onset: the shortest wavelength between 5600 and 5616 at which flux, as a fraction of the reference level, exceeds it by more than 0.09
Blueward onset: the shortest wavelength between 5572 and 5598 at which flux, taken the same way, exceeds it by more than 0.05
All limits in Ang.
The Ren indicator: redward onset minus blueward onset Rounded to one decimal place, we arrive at 28.3 Ang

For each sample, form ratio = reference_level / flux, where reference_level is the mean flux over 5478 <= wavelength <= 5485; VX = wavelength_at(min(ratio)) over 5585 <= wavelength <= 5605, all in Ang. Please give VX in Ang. 5588.62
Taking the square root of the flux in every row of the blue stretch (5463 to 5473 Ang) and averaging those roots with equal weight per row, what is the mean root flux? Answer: 2.14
